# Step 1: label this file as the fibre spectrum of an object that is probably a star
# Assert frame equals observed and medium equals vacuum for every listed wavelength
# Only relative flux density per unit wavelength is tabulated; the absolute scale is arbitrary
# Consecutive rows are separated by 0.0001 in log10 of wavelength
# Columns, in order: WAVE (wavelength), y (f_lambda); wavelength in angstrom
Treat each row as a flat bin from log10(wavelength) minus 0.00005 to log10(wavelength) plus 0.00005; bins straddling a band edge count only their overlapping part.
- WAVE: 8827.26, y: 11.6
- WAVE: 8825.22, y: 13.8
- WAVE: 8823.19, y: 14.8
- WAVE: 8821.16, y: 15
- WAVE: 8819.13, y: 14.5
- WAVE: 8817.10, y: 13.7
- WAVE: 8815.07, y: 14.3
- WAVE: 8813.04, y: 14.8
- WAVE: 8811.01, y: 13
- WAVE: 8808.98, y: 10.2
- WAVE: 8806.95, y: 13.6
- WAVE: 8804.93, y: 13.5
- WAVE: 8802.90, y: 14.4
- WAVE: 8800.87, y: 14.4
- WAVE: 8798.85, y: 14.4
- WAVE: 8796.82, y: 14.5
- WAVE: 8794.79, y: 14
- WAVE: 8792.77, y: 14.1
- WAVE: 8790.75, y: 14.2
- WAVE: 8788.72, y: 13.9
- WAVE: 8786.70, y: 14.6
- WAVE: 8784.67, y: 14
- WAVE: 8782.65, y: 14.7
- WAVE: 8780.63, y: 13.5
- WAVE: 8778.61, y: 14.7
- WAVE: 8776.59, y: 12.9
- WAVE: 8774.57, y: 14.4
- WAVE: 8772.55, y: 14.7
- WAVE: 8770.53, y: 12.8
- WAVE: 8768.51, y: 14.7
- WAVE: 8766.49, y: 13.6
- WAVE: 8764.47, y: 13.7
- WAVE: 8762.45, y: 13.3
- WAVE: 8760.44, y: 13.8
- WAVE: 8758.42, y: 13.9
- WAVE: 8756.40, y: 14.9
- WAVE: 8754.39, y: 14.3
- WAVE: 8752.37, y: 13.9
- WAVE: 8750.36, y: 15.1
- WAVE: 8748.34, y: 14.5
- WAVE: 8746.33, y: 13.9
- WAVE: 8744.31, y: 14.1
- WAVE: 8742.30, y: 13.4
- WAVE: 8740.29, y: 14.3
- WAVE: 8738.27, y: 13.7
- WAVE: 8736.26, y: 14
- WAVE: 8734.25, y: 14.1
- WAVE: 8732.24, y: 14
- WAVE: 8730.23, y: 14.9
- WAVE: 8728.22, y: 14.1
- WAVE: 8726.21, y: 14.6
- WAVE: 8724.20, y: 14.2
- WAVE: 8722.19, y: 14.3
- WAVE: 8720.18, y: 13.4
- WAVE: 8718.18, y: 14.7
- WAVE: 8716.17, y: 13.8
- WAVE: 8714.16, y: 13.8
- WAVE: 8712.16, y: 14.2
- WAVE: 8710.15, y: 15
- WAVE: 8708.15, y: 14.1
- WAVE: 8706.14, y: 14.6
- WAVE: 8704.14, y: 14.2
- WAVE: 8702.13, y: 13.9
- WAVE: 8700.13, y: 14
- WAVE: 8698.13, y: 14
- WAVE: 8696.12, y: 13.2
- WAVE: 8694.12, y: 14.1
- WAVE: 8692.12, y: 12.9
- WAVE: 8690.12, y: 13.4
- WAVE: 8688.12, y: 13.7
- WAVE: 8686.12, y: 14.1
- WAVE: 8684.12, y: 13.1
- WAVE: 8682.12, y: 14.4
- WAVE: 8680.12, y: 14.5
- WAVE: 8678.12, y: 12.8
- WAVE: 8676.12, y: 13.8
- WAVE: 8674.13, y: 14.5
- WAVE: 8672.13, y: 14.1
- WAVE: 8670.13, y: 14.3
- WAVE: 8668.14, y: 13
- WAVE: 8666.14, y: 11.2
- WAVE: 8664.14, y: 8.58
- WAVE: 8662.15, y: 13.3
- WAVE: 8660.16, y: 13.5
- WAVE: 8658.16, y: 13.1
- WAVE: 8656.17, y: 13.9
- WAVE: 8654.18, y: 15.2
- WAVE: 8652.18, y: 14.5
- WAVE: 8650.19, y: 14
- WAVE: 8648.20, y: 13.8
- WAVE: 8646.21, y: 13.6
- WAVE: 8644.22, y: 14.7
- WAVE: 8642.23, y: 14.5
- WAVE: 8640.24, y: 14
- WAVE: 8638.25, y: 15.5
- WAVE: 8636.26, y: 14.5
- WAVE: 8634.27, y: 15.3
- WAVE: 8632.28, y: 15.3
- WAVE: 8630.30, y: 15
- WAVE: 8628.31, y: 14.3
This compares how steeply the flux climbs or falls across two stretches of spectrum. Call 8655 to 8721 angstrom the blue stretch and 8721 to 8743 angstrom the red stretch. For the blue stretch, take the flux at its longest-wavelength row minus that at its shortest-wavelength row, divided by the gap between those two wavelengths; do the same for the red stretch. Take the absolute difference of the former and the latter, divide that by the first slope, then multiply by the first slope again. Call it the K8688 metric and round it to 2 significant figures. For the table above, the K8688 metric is 0.037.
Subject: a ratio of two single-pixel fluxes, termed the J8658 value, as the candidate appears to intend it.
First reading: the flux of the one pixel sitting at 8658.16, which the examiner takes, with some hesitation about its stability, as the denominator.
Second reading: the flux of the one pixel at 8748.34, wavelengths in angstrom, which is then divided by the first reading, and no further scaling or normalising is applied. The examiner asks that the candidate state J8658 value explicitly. 1.11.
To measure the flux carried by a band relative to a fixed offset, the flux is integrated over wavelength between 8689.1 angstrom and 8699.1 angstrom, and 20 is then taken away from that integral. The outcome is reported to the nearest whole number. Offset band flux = 115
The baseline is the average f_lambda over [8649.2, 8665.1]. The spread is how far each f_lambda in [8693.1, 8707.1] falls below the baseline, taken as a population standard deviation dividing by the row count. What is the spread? 0.4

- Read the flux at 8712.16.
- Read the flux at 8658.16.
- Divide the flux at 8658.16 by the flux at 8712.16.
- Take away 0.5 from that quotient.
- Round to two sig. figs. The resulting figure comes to 0.42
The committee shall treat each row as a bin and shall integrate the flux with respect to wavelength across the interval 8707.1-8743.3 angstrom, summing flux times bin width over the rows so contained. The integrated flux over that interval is 512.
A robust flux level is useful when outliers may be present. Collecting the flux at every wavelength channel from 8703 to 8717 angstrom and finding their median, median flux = 14.20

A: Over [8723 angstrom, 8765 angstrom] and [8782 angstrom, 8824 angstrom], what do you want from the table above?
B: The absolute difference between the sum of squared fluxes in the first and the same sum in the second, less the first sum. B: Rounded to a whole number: -4153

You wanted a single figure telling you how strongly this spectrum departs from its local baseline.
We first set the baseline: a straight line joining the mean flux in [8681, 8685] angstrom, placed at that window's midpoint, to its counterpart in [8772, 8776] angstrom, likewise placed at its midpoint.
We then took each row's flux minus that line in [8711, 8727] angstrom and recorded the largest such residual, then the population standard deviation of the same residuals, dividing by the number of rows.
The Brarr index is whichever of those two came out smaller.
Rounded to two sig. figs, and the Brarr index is 0.40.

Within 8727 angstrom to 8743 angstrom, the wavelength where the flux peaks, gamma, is 8730.23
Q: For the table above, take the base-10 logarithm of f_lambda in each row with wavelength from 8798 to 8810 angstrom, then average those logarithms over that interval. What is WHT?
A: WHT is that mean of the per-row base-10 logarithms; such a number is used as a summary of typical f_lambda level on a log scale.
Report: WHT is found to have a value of 1.125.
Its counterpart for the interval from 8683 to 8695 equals 1.132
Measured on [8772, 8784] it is 1.150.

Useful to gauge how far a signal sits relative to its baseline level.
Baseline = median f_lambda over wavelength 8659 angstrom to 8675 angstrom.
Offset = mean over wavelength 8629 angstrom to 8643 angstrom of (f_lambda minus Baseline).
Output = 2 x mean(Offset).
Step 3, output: 2.9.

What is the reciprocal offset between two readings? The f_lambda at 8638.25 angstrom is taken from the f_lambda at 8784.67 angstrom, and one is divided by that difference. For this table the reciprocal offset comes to -0.7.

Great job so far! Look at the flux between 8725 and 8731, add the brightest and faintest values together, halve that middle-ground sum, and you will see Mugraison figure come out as 14.5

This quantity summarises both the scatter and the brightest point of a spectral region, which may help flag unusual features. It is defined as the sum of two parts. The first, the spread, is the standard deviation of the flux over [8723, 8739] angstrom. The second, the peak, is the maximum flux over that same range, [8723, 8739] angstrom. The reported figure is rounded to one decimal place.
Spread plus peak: 15.3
